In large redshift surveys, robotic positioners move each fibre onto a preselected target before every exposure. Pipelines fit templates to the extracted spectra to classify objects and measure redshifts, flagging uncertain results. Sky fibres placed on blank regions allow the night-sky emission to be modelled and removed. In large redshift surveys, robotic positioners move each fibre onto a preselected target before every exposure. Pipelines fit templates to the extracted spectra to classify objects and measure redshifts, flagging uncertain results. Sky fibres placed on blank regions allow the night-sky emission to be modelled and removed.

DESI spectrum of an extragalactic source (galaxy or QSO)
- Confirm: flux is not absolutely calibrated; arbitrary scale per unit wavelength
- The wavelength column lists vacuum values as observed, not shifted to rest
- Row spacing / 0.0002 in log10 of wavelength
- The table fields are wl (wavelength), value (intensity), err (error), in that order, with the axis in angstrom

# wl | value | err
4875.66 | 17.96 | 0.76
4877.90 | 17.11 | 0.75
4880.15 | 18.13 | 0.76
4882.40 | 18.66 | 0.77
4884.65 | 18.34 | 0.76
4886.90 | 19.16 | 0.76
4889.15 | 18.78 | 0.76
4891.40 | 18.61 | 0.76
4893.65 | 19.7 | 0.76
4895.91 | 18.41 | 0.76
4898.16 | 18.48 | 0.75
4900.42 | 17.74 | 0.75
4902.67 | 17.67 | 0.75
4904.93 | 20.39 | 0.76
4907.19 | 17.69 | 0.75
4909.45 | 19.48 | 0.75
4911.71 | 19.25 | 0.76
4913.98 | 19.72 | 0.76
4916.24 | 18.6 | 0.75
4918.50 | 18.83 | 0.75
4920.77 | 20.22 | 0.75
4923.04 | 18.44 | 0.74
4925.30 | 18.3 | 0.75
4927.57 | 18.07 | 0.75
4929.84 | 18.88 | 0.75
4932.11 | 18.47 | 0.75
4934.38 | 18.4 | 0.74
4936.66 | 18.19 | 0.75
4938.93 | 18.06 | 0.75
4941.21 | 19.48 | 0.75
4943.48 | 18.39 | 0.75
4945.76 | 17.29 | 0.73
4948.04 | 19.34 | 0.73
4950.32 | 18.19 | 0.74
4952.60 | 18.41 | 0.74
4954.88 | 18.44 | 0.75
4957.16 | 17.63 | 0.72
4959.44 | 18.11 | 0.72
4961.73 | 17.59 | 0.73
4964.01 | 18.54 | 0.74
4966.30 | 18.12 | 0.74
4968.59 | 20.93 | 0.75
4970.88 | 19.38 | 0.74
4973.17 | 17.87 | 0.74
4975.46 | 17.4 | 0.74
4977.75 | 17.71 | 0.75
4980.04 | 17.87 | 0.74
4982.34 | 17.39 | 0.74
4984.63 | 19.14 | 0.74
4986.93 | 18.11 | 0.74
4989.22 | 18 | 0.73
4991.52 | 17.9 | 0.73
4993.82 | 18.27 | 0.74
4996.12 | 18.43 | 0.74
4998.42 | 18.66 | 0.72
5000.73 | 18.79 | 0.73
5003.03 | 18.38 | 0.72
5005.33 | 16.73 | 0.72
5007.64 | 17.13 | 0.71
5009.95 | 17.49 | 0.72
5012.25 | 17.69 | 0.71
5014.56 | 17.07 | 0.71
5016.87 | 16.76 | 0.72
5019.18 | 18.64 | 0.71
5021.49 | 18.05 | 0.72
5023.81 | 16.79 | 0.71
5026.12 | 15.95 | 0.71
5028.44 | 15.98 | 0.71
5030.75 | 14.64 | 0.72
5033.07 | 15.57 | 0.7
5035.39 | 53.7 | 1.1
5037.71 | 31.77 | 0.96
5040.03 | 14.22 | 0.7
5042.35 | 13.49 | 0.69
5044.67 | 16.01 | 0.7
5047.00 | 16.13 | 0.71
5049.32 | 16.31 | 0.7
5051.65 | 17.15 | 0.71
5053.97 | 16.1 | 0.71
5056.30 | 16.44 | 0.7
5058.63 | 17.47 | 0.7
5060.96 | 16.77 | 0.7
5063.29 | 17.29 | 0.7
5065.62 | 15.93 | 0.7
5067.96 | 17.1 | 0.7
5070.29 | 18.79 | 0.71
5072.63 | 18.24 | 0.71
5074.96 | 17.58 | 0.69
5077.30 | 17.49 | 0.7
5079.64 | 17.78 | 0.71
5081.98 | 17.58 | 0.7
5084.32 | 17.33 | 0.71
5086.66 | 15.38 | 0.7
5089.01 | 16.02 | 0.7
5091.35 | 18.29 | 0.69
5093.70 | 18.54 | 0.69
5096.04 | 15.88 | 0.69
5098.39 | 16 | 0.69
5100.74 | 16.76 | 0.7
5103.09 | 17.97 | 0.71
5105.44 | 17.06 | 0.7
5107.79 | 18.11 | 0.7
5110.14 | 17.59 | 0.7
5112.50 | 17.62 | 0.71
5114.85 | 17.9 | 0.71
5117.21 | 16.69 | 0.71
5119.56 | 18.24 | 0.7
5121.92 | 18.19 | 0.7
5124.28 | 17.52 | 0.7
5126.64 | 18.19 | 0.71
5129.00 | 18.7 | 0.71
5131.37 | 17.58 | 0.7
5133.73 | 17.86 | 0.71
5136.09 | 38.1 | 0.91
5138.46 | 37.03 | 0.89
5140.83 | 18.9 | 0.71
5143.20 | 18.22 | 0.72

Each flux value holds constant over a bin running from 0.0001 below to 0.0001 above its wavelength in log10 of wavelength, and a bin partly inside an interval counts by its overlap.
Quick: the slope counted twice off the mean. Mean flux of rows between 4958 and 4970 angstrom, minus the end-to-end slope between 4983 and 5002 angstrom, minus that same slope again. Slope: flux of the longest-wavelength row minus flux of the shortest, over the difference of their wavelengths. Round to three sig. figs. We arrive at 18.7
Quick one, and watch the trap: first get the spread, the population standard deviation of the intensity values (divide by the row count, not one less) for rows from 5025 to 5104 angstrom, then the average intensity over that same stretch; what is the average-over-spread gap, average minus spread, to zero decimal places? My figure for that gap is 11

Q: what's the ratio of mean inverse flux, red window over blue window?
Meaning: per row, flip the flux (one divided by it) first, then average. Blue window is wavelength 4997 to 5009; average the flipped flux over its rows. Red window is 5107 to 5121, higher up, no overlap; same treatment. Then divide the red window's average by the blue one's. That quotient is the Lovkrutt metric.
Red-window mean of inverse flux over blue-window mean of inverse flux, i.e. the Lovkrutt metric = 1.01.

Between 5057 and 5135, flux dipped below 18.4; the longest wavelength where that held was 5133.73 angstrom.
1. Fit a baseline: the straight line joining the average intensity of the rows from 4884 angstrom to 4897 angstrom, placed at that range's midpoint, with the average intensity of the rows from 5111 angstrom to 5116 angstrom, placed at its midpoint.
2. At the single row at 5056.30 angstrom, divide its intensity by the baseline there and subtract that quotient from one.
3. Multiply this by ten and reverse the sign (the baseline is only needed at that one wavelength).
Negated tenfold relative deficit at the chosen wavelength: -0.88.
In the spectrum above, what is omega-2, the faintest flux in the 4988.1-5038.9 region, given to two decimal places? 14.64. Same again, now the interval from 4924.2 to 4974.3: 17.29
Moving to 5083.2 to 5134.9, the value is 15.38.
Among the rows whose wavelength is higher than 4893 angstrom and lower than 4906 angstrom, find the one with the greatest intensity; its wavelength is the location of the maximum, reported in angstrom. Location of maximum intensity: 4904.93 angstrom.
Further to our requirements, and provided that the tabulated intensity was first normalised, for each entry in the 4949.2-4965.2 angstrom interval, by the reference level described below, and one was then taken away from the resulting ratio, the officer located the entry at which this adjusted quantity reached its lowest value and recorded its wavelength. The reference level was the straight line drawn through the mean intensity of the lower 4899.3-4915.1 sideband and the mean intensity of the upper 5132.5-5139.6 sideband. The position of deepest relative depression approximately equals 4961.73 angstrom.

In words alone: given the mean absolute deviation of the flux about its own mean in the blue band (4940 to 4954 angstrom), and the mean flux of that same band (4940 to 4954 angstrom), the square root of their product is 3.32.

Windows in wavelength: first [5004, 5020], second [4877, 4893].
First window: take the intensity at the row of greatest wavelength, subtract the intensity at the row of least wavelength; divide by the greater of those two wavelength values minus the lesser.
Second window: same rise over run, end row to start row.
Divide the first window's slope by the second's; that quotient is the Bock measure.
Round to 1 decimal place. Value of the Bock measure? 1.2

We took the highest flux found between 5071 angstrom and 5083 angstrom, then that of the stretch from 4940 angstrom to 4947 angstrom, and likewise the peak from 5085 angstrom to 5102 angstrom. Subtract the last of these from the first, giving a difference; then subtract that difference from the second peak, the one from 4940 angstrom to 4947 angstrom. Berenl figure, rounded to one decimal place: 19.8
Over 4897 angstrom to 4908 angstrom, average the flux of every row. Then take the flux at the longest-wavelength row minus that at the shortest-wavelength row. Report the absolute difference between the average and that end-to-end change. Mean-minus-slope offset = 19.2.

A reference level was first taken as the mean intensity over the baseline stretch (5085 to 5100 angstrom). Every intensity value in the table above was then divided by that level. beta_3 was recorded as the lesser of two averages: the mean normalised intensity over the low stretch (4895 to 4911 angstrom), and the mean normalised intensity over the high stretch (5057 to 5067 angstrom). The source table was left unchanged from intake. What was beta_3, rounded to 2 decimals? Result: 1.01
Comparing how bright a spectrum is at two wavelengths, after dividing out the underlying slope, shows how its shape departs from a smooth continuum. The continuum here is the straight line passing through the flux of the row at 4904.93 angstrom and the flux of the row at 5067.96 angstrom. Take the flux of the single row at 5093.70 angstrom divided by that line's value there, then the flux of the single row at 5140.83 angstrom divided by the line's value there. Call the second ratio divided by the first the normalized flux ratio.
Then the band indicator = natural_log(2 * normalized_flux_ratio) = 0.77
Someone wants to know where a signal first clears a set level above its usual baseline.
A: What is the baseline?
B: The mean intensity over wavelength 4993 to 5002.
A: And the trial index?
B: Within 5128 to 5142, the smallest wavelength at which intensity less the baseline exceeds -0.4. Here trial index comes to 5129.00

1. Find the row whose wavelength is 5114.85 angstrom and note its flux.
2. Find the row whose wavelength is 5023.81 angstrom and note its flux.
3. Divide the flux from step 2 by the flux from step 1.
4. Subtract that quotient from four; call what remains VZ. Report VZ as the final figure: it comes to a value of 3.06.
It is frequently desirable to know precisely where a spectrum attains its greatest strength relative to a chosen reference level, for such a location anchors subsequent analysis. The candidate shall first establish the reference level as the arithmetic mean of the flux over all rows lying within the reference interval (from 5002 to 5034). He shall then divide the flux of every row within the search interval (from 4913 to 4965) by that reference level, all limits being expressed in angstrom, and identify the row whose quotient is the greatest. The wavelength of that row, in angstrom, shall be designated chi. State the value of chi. 4920.77 angstrom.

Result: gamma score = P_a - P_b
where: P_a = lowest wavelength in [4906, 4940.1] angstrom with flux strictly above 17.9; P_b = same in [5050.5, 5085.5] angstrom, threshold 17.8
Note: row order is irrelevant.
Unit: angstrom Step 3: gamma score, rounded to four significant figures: -160.8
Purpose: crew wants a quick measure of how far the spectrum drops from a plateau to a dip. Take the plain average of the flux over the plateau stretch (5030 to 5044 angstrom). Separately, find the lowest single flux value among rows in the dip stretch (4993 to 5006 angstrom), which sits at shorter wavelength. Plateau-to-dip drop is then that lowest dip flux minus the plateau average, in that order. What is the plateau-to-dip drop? -7.2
